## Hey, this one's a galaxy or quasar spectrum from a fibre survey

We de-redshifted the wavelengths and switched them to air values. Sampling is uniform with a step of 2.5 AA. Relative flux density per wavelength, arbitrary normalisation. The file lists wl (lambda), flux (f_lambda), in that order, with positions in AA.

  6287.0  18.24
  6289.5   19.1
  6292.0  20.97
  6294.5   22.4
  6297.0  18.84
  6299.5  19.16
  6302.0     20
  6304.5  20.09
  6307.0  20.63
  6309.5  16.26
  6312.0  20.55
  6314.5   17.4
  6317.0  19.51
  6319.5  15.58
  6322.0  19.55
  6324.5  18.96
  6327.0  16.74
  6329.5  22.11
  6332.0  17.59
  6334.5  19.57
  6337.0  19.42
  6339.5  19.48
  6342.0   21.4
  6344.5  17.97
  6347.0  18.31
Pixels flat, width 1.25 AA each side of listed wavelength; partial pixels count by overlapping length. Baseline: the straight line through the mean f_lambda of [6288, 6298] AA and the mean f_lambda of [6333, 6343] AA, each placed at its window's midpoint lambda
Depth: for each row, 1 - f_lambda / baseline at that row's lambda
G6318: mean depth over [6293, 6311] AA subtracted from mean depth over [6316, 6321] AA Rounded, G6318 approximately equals 0.10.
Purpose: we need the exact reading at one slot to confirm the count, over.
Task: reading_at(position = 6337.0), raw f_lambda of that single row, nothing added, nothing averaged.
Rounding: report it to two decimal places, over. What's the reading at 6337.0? 19.42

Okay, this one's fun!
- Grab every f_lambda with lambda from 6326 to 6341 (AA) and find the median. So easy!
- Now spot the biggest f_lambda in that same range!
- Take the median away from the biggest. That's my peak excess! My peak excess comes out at 2.7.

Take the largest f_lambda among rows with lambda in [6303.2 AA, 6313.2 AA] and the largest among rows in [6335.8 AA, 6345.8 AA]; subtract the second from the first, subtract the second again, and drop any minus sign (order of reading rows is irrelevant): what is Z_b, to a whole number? 22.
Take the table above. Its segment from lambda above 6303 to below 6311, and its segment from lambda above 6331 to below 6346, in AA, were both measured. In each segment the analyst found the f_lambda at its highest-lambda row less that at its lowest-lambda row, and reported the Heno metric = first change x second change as -1.5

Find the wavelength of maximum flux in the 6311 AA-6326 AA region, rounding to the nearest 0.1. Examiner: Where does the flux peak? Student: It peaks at 6312.0 AA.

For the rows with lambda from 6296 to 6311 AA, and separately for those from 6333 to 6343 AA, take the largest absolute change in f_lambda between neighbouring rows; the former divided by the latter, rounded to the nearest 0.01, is 2.28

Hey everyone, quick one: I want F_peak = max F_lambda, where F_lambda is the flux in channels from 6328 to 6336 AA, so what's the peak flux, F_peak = 22.11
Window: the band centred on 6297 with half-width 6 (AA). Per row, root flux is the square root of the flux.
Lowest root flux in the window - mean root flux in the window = -0.16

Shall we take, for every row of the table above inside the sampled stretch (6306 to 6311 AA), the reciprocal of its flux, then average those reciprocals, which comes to 0.0550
